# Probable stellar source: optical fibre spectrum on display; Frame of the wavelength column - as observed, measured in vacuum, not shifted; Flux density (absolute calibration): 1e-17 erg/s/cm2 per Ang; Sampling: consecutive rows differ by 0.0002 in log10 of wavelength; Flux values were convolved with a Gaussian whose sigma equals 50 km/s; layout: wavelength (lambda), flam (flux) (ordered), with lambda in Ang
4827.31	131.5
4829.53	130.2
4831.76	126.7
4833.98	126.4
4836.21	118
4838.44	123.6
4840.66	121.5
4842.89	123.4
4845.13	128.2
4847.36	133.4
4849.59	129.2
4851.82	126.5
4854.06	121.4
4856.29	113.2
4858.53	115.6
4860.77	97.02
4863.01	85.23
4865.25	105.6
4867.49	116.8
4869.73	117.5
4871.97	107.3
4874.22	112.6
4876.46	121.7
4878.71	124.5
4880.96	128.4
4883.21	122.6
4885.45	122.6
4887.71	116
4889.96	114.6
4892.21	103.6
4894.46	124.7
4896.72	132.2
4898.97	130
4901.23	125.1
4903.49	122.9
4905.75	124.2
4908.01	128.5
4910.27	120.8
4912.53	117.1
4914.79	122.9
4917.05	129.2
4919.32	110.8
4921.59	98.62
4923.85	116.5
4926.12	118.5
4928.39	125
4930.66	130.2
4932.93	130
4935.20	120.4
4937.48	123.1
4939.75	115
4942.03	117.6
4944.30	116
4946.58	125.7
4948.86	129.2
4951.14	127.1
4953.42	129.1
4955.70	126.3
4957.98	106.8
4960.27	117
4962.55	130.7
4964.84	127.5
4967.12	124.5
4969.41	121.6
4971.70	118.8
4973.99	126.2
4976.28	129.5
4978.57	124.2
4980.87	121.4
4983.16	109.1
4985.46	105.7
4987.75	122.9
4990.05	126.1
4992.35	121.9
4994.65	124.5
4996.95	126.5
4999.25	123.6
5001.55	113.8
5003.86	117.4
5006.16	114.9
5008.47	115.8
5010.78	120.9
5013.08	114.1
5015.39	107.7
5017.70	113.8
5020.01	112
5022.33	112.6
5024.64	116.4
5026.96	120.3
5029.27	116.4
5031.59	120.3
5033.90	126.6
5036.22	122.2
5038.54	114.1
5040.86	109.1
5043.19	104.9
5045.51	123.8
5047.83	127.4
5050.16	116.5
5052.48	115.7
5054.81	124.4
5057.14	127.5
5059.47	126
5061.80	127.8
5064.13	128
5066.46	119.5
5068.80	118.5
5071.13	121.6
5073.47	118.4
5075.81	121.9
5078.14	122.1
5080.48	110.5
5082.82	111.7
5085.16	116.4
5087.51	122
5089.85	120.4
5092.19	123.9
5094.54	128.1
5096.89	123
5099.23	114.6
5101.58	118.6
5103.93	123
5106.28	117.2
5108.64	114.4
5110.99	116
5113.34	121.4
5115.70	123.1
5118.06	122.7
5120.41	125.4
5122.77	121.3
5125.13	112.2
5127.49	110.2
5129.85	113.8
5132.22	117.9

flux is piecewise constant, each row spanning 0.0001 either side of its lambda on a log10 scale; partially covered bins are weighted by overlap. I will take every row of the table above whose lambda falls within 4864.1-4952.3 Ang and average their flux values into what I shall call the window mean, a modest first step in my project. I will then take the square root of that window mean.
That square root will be 11.0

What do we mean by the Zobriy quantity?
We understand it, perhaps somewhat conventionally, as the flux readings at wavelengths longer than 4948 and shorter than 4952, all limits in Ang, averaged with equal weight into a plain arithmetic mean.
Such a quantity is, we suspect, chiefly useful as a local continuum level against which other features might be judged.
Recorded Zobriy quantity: 128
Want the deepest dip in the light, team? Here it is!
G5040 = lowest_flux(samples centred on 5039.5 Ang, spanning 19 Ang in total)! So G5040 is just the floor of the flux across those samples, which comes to 104.9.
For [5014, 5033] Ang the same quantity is 107.7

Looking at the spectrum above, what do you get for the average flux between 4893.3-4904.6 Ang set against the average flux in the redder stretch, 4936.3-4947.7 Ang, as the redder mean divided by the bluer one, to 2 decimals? 0.94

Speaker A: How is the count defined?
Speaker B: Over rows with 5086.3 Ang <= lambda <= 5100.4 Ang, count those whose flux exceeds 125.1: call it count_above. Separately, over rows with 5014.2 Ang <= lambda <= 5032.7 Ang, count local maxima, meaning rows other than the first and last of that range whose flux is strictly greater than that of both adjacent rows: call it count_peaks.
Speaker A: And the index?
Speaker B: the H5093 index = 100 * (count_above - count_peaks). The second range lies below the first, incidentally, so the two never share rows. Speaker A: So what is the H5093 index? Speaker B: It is -100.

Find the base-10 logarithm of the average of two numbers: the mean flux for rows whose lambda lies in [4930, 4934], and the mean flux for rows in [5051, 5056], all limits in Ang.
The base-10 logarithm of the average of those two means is 2.097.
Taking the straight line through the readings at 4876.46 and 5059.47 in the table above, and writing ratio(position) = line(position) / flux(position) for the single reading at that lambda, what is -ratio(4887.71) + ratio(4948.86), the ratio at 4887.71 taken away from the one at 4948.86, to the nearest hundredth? -0.10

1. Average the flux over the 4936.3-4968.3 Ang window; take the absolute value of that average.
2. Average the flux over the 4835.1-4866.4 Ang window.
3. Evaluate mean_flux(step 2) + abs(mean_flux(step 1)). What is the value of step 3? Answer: 240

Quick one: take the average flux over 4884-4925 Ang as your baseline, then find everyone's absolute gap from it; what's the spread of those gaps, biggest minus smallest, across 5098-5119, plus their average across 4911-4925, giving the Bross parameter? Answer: 12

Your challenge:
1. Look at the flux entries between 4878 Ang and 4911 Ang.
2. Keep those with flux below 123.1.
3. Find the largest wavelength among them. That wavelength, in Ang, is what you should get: 4910.27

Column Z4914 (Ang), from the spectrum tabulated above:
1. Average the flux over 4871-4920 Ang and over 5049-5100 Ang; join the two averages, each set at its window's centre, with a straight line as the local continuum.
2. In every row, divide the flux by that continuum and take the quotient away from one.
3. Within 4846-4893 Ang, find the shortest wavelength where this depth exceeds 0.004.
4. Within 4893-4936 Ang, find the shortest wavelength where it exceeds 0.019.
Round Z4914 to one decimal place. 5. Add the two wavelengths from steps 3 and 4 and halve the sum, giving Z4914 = 4884.4 Ang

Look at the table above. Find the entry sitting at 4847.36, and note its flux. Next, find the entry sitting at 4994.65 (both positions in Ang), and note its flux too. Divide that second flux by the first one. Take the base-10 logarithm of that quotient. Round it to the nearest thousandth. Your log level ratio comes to -0.030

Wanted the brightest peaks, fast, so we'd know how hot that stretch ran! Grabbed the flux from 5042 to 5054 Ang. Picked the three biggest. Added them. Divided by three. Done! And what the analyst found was 123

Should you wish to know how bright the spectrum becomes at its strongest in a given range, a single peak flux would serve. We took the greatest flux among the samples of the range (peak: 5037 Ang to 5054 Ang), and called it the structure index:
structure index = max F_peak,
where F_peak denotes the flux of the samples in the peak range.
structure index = 127.4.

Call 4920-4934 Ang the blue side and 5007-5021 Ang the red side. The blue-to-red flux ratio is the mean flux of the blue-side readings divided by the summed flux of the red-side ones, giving 0.175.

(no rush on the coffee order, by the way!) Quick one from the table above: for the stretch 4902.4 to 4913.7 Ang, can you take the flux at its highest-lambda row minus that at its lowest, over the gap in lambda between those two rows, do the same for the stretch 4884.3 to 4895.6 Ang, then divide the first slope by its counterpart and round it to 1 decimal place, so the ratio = -2.8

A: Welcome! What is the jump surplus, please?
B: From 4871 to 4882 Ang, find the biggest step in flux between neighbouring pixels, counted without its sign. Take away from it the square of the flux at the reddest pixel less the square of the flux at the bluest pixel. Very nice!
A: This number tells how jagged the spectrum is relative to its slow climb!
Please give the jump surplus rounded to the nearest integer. -4964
